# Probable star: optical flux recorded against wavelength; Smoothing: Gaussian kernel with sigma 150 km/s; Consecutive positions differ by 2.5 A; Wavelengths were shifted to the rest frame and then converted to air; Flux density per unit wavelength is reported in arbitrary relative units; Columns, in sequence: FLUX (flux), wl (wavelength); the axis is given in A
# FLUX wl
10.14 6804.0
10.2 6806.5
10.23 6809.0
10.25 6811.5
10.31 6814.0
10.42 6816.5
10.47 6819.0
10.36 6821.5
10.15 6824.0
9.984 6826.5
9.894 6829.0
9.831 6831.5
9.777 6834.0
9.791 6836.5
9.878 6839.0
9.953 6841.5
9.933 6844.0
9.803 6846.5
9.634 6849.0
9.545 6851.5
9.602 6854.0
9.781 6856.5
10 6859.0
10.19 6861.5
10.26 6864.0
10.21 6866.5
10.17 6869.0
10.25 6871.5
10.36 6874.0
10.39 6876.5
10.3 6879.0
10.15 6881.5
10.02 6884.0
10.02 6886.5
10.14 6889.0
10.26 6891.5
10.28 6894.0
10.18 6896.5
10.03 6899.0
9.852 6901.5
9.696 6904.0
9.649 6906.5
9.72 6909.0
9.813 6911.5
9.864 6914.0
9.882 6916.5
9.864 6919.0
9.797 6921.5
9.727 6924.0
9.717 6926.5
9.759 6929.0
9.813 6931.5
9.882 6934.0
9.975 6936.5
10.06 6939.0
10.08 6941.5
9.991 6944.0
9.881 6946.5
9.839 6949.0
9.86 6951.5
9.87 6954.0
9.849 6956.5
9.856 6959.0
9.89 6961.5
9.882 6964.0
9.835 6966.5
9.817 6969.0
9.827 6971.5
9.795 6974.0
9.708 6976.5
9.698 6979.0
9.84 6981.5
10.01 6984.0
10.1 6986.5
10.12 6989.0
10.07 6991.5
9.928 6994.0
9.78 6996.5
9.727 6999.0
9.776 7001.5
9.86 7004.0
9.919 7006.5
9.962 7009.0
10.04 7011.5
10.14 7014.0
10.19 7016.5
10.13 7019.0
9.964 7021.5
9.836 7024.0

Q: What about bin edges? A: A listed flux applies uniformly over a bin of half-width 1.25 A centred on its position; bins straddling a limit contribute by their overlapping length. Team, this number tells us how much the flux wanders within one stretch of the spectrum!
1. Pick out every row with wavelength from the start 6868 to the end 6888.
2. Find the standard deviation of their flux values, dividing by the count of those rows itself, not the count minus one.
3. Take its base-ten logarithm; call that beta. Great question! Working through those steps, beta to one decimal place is -0.9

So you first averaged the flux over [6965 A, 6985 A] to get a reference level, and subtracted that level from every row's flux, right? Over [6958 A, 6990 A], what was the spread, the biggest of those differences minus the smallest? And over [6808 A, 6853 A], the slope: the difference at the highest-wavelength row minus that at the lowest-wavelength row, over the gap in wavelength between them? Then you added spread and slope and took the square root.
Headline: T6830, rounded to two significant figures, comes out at 0.64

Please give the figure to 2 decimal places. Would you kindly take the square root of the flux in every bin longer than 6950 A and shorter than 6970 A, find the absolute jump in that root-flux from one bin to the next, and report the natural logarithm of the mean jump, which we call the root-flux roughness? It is -5.71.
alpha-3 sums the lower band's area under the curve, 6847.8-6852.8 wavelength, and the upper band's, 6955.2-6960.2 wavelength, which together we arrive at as 97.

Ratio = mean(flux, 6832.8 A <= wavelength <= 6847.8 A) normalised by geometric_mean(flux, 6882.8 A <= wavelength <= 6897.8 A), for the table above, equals 0.97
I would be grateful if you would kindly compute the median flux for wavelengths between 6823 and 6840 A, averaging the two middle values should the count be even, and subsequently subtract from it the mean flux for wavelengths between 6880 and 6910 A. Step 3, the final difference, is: -0.1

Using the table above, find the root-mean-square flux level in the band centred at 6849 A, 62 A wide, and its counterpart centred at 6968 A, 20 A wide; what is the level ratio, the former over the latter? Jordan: 1.02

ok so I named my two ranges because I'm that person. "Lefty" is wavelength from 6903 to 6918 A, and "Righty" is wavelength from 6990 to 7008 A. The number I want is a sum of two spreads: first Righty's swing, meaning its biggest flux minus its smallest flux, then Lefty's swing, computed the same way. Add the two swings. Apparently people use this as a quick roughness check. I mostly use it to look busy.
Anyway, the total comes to 0.58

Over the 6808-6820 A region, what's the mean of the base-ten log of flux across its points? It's 1.01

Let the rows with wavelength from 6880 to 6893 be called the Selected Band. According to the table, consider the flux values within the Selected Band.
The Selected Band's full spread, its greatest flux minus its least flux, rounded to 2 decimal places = 0.24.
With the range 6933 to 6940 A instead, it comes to 0.18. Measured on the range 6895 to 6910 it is 0.53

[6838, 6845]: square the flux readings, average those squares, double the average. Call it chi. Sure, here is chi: 197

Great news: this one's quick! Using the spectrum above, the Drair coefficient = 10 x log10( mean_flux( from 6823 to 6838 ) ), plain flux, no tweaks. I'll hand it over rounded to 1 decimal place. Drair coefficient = 10.0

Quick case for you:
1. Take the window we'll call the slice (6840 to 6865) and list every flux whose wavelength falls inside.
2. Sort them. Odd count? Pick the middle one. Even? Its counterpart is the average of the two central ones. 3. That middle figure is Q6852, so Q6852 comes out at 9.9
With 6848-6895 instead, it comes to 10.2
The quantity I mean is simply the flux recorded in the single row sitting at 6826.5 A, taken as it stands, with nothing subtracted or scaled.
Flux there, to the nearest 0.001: 9.984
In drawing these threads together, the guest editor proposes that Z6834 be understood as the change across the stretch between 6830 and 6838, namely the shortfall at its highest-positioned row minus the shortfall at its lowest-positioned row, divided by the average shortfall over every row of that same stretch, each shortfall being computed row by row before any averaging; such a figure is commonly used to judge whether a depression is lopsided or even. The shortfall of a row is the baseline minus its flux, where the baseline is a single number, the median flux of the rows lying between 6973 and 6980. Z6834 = -0.4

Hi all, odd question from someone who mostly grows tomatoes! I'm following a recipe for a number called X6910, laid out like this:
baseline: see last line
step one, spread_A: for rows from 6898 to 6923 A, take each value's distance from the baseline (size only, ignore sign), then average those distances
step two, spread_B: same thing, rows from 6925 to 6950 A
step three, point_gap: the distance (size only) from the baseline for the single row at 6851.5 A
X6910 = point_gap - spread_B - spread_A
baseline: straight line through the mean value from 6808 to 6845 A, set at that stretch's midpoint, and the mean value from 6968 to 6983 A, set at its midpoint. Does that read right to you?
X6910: 0.26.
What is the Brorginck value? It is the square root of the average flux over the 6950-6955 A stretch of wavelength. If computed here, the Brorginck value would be 3.141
